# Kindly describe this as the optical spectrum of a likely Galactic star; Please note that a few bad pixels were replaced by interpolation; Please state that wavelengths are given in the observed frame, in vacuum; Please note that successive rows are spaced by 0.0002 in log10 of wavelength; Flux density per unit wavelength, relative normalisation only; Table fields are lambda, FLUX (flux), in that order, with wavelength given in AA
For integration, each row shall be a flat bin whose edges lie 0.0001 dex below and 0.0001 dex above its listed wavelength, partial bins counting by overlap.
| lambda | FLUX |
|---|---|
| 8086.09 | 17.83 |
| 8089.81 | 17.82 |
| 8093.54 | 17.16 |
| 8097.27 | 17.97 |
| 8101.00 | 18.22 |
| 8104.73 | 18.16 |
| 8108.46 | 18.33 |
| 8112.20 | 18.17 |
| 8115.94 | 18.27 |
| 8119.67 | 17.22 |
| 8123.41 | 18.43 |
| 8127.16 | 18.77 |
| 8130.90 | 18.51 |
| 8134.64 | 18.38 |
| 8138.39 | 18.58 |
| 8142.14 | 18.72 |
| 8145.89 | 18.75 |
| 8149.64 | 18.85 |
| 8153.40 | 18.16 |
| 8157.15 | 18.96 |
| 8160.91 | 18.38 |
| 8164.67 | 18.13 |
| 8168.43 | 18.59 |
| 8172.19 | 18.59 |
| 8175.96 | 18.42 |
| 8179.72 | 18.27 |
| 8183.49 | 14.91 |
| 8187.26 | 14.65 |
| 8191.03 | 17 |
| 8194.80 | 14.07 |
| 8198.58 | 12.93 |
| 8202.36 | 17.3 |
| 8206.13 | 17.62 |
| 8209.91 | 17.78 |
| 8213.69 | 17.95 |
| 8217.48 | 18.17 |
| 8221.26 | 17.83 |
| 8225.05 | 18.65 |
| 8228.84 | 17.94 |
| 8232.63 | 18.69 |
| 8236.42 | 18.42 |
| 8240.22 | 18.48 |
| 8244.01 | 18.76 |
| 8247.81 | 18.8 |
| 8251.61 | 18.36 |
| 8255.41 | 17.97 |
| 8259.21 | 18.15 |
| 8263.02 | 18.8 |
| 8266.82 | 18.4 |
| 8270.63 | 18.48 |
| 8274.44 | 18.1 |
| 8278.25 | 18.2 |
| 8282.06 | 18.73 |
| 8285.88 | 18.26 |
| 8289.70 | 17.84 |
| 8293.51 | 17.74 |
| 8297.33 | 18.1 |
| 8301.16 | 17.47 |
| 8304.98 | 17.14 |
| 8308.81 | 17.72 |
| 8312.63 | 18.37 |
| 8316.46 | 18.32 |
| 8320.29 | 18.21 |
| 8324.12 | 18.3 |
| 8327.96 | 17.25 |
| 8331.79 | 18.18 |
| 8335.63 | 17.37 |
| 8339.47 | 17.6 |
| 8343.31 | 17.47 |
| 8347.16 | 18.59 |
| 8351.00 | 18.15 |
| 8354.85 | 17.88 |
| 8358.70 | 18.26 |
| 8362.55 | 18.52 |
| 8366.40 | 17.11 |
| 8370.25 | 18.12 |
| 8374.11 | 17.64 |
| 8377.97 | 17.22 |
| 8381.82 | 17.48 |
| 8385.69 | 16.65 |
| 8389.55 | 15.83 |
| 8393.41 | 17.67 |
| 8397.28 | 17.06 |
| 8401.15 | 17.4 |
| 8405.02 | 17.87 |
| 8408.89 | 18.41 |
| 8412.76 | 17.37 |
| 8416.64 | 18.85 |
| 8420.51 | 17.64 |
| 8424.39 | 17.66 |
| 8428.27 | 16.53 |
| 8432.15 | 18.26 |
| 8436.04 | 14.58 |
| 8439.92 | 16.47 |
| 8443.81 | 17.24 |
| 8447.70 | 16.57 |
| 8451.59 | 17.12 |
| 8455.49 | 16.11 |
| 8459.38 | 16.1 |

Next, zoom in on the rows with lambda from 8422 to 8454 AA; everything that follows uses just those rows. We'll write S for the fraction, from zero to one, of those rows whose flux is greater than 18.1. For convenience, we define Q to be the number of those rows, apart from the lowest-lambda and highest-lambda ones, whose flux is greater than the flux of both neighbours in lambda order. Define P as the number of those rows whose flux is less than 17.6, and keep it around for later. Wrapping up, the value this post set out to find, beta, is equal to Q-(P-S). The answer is -3.9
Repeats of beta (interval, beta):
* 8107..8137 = 1.9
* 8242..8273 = 2.9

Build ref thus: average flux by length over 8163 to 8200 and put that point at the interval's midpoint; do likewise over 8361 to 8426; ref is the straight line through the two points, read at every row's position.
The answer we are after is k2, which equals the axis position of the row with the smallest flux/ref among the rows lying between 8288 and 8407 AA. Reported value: 8389.55 AA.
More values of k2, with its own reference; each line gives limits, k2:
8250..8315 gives 8304.98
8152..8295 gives 8198.58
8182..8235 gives 8198.58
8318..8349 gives 8327.96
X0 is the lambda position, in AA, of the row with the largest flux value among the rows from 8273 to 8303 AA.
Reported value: 8282.06 AA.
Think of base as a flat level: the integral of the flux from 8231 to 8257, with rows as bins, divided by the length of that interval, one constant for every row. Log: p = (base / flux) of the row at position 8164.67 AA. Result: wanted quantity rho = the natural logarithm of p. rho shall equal 0.02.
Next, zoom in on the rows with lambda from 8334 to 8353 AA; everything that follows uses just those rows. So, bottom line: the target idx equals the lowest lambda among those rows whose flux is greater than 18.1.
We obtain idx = 8347.16 AA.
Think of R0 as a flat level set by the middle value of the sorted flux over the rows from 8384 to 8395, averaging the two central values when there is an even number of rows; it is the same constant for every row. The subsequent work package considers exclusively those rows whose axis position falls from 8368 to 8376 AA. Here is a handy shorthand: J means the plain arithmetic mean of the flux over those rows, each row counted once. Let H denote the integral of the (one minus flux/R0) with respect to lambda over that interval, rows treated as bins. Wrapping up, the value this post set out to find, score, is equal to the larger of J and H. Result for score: 17.9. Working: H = -0.6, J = 17.9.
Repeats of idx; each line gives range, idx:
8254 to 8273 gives 8259.21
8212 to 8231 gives 8217.48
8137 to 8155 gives 8138.39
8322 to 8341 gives 8324.12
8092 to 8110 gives 8101.00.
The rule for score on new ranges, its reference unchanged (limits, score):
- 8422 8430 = 17.1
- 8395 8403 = 17.2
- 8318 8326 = 18.3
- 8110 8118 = 18.2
